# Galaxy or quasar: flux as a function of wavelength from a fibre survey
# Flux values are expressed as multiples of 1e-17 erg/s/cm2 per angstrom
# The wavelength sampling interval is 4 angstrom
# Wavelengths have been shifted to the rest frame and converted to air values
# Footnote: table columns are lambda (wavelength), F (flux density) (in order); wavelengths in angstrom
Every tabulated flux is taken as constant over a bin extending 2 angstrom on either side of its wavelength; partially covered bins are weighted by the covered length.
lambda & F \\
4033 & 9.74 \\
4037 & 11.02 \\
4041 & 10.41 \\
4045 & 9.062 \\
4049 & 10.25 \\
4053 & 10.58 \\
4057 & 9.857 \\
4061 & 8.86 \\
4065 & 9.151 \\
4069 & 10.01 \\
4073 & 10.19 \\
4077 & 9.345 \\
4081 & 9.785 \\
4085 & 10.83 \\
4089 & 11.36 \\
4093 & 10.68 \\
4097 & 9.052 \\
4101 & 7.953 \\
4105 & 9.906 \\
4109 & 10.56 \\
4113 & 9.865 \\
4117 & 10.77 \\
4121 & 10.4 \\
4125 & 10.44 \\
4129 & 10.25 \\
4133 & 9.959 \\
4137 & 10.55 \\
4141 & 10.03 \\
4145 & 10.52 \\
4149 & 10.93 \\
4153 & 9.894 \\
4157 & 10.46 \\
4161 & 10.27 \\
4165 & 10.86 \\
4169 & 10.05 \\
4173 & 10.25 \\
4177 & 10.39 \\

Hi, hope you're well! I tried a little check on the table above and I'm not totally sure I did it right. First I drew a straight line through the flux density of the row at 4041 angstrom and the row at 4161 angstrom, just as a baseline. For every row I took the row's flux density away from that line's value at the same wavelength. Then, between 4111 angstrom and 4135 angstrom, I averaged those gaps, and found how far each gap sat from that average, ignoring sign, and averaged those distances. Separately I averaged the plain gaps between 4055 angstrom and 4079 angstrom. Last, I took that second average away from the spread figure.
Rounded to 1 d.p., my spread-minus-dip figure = -0.6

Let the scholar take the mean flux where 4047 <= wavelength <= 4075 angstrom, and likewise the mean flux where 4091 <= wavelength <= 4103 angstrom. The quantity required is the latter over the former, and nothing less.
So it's 0.94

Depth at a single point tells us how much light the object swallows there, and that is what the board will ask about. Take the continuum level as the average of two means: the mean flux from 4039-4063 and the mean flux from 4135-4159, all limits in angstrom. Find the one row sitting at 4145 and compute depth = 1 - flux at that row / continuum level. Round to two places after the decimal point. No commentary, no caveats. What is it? -0.04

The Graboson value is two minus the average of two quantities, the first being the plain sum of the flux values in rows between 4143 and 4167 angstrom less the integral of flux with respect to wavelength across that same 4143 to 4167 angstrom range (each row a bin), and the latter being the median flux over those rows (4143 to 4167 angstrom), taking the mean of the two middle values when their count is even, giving 91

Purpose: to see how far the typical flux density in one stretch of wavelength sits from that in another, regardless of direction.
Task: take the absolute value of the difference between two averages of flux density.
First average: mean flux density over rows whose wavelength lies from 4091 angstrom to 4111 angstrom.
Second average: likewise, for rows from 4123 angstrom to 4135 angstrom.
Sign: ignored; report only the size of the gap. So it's 0.59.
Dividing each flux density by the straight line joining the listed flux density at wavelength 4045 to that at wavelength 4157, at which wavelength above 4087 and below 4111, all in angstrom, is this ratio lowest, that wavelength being 4101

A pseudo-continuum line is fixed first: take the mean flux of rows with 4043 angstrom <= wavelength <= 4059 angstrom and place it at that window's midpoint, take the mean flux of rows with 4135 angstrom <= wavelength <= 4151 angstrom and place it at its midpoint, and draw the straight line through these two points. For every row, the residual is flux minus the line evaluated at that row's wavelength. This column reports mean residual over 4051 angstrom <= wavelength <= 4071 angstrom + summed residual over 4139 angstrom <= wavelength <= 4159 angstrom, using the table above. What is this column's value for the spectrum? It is -1.2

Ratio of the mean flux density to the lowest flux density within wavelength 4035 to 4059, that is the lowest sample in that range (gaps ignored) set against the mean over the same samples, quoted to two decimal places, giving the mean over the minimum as 1.13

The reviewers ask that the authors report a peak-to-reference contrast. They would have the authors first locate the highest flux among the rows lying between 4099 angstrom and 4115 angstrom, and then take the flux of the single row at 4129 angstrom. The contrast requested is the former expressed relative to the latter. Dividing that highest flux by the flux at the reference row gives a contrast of 1.03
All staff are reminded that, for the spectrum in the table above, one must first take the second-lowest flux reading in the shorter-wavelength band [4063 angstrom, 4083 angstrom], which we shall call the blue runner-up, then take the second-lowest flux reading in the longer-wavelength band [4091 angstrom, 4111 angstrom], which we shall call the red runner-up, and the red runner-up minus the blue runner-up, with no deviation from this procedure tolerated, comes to -0.3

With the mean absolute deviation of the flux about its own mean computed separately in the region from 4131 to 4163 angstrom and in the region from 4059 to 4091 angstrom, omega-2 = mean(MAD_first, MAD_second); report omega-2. 0.472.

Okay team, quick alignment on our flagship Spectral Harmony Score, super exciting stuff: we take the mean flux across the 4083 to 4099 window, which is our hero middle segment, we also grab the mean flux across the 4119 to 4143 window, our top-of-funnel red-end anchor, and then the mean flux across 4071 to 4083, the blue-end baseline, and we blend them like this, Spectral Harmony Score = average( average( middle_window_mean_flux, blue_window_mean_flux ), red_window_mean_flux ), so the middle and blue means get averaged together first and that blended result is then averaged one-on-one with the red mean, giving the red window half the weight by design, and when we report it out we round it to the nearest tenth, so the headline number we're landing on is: 10.2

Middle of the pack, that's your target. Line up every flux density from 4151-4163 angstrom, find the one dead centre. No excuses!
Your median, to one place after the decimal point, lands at 10.3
